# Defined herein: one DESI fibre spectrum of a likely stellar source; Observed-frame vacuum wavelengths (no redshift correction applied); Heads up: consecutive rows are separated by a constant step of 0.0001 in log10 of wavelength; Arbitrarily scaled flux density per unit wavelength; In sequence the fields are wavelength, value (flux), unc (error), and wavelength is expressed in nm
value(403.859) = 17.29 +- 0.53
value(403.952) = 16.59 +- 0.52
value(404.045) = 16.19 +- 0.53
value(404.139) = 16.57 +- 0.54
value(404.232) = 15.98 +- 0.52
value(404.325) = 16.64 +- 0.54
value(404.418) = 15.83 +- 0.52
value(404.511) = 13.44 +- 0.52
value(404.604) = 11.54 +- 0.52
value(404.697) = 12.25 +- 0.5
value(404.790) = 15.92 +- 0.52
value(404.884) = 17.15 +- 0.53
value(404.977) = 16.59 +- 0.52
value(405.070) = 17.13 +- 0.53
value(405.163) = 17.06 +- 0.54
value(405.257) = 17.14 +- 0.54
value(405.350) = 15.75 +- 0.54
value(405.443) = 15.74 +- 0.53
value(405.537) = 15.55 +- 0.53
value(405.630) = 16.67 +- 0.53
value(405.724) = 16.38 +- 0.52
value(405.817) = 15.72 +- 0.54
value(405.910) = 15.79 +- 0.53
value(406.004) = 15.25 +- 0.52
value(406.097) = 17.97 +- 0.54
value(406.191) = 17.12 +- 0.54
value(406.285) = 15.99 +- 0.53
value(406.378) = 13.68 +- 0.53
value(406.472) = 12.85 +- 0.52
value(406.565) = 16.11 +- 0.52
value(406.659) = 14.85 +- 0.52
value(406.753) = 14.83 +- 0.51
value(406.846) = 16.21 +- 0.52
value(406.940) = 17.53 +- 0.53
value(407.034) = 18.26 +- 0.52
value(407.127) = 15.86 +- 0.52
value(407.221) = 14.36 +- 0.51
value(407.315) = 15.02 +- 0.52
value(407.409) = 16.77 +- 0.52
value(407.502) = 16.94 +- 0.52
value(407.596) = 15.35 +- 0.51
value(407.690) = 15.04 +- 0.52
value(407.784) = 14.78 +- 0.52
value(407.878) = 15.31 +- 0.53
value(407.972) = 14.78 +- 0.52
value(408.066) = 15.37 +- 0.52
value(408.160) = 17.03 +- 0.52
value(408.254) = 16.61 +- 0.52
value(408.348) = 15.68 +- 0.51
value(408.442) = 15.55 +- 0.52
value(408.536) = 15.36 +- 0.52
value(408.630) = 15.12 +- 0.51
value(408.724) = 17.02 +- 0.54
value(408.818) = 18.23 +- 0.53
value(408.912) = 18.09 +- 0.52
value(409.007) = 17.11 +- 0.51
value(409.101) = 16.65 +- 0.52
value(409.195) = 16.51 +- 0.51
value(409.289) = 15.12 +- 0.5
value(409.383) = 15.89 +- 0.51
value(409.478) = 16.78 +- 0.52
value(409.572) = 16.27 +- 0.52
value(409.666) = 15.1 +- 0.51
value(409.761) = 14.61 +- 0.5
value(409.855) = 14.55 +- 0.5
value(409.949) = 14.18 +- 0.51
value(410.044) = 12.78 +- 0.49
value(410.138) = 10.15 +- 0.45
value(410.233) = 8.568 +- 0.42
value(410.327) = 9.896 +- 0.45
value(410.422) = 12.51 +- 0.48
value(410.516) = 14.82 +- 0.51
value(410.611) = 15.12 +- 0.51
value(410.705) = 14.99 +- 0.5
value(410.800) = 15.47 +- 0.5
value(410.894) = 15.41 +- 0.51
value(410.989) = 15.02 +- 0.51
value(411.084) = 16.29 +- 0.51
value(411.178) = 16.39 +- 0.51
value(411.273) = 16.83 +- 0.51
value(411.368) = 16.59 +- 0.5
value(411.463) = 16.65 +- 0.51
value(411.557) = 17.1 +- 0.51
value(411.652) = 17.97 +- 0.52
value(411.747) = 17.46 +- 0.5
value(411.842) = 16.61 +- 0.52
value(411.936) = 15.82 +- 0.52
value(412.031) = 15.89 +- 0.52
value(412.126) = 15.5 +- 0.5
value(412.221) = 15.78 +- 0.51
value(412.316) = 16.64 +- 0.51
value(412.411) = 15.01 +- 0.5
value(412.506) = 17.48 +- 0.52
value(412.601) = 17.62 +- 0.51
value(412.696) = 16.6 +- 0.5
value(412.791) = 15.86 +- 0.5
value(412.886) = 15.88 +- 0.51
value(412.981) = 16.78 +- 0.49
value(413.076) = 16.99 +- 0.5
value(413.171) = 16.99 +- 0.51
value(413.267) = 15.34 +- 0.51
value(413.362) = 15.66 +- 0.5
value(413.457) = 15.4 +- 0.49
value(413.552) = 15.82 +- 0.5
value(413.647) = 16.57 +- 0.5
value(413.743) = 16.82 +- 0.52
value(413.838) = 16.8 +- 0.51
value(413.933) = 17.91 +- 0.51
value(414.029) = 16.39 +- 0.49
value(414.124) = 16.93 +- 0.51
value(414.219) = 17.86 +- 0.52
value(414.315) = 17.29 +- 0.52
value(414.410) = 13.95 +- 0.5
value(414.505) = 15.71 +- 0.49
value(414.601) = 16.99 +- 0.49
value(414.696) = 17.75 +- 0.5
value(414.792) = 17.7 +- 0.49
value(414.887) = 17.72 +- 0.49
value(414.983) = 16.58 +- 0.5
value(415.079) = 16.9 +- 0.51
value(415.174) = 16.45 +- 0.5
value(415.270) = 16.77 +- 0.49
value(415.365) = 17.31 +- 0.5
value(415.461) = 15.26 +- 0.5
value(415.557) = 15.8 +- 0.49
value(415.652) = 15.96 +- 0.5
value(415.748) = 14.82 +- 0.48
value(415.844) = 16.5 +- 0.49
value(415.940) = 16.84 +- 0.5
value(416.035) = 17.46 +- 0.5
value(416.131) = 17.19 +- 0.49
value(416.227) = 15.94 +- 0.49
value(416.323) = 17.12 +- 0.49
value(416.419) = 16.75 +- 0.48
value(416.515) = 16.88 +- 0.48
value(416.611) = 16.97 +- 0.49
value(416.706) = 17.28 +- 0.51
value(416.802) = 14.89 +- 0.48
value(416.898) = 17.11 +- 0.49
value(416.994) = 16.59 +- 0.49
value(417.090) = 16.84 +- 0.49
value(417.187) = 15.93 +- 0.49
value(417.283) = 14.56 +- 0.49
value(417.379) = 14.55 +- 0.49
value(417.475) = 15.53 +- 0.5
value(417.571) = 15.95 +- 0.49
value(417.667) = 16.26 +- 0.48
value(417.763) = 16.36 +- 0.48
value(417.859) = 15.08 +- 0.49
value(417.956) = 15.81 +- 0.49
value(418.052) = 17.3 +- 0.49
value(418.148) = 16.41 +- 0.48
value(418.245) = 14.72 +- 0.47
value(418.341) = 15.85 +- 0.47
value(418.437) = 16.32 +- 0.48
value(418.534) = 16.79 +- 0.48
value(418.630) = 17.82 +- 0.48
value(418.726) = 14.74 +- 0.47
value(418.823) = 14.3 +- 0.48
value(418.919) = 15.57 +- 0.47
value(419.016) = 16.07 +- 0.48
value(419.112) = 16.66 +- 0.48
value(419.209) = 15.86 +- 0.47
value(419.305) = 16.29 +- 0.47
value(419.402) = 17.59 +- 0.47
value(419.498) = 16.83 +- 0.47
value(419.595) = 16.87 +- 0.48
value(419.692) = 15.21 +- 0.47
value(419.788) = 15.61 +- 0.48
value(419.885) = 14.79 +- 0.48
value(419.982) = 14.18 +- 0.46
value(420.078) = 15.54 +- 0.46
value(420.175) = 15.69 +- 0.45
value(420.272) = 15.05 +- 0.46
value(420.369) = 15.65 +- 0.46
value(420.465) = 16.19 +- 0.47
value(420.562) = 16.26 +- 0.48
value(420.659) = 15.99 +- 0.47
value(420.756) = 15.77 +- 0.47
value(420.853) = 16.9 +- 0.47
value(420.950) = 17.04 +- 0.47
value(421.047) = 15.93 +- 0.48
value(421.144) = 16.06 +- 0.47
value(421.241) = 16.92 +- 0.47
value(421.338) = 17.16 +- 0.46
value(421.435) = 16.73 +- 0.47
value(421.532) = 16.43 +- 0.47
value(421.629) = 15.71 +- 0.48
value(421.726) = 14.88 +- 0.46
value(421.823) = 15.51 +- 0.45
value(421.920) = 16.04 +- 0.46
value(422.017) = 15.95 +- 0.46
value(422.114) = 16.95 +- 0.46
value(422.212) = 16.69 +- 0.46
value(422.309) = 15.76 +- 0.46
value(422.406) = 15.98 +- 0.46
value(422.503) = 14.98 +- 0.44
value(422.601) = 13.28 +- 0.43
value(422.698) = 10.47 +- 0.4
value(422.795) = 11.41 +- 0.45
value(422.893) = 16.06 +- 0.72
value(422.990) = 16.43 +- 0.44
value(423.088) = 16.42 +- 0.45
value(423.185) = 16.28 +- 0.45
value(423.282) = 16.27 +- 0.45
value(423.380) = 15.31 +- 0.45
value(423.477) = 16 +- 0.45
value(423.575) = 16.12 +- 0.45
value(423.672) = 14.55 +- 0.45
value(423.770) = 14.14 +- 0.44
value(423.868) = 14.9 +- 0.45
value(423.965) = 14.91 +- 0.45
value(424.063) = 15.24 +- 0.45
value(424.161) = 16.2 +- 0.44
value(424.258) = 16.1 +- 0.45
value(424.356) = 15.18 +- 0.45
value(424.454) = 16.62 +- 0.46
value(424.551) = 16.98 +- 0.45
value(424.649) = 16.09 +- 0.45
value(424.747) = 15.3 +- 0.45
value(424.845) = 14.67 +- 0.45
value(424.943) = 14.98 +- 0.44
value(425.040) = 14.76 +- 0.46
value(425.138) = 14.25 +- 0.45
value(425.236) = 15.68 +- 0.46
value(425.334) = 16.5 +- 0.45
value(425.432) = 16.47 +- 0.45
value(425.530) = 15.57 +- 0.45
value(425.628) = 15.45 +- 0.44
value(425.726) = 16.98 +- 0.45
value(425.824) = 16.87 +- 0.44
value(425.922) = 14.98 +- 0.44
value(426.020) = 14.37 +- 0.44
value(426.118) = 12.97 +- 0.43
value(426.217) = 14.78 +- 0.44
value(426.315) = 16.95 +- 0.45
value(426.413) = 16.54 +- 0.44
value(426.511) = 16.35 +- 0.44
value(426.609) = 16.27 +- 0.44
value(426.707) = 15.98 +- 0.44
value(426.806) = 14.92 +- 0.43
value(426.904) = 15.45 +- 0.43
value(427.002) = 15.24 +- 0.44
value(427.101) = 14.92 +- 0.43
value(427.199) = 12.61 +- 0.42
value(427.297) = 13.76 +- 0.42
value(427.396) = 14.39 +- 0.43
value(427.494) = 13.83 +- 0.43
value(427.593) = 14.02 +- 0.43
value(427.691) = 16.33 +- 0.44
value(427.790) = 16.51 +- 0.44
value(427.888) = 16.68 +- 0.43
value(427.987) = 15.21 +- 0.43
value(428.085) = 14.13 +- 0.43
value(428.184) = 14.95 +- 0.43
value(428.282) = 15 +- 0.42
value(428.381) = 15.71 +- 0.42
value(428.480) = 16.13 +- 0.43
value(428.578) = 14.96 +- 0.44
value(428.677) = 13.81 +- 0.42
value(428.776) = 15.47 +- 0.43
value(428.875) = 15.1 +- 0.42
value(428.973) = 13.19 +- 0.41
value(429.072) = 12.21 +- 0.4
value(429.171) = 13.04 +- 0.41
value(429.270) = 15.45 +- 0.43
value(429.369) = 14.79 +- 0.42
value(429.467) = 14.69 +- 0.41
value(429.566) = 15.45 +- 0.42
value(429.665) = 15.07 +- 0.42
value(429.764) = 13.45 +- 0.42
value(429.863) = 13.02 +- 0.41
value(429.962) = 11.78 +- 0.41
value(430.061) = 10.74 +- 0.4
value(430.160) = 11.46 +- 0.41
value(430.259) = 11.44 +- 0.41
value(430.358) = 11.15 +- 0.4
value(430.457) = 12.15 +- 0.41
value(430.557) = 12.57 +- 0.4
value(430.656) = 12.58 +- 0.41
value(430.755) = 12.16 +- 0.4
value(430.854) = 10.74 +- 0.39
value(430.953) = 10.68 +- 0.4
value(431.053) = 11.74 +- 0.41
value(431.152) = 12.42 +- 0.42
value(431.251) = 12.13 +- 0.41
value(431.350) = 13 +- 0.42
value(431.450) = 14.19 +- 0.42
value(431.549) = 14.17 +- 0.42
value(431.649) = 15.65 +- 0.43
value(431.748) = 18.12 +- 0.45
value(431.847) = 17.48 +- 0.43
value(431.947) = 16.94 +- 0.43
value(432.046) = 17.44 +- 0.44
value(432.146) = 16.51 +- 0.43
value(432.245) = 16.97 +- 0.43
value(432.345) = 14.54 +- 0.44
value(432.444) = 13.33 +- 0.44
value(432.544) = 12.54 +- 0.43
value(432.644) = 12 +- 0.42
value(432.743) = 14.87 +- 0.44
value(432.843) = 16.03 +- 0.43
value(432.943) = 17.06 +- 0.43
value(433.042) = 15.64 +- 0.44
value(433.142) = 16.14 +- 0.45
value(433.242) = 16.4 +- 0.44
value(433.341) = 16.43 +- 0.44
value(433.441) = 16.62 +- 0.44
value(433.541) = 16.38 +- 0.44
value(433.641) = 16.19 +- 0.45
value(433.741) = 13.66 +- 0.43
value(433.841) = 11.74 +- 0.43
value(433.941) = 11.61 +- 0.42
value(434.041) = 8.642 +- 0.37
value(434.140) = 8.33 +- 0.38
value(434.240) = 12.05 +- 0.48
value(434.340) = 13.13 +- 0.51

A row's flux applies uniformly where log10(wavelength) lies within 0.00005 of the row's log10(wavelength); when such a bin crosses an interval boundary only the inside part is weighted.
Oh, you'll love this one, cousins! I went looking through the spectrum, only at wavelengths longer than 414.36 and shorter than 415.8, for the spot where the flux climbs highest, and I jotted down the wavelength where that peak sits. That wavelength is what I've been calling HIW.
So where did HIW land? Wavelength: 414.696 nm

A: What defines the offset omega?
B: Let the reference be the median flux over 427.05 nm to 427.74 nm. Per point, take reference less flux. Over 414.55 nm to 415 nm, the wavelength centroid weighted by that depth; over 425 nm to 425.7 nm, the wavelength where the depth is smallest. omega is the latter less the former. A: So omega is 10.55 nm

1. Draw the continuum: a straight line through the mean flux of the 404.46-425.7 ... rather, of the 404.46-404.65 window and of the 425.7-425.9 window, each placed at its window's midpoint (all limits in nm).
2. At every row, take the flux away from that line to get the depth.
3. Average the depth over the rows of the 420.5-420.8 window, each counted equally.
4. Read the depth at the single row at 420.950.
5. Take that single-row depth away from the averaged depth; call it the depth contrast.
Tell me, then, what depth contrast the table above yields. 1.0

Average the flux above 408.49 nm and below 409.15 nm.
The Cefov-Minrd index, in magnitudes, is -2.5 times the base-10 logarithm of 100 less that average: -4.80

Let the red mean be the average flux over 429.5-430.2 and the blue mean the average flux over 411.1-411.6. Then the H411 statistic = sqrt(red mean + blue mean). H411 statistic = 5.45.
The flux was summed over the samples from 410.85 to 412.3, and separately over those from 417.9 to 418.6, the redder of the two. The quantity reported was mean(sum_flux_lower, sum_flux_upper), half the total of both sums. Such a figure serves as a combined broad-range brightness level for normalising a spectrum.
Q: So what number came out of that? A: 179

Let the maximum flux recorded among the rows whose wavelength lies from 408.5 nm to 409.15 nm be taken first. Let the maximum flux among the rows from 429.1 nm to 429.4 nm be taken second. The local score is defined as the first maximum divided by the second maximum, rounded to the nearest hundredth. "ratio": 1.18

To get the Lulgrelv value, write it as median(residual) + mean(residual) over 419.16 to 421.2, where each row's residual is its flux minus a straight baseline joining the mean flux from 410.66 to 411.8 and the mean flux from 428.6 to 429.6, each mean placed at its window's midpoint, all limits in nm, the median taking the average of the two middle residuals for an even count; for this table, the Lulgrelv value 1.3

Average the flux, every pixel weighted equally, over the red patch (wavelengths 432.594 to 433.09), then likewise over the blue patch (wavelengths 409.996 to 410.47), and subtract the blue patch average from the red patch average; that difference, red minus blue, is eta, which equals 4.3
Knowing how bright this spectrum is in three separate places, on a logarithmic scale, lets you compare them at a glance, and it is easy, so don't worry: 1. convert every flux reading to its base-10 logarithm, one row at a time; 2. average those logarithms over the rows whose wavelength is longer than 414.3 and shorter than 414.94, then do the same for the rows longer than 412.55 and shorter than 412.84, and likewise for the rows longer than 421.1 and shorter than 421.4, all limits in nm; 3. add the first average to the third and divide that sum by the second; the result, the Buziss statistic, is 2.00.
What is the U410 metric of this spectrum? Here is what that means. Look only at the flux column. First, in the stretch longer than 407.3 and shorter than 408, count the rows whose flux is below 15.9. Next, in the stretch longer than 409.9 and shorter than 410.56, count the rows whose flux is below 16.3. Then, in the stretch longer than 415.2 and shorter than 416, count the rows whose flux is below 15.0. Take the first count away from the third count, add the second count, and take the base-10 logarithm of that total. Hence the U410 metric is 0.30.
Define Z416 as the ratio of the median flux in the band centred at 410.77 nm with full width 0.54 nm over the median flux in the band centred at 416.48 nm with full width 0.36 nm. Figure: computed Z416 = 0.89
